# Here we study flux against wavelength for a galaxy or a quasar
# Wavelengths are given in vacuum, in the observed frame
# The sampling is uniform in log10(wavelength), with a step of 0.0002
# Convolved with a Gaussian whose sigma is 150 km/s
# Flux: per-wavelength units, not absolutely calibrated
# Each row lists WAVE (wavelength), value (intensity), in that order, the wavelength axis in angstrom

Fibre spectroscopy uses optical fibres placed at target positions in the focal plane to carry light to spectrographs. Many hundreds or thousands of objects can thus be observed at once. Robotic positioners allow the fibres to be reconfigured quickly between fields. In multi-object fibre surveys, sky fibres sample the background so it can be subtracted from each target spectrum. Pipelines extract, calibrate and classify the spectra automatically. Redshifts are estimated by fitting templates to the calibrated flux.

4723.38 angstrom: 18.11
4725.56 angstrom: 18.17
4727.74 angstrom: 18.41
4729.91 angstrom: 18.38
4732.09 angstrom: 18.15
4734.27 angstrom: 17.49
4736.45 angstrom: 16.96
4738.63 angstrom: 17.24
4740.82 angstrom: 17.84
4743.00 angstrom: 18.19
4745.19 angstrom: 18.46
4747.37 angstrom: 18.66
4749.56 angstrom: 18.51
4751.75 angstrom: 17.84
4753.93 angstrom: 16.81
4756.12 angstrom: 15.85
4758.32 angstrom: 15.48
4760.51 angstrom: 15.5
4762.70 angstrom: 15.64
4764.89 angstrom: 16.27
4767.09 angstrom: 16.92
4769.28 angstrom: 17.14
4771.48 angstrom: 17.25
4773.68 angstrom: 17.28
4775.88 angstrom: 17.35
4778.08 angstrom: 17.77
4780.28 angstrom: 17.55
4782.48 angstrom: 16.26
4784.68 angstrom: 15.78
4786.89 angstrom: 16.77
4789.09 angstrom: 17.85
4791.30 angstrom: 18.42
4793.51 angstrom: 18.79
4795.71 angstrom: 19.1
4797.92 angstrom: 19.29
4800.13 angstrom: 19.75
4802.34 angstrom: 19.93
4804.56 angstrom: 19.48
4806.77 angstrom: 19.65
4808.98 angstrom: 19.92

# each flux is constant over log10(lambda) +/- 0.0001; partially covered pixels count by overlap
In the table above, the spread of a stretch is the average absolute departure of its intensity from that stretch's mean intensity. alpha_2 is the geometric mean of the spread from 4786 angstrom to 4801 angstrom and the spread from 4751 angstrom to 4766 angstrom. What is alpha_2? 0.71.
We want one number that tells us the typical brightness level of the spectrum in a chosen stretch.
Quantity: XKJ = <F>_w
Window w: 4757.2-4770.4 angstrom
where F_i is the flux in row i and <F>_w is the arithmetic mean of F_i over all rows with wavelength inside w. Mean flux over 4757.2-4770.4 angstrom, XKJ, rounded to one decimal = 16.2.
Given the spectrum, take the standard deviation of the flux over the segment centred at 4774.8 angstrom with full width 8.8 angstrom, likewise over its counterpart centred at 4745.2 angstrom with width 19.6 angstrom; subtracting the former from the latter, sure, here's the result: 0.4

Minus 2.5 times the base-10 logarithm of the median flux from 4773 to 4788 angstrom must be -3.09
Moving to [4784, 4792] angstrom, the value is -3.10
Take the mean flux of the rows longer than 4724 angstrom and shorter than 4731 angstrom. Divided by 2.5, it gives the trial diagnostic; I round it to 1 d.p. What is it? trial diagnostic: 7.3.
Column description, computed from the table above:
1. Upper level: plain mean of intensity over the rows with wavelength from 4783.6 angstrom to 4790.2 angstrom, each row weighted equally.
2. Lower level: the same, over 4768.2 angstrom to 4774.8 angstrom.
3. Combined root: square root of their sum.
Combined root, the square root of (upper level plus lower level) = 5.83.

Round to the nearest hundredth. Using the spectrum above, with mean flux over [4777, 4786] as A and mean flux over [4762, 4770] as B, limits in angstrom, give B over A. 0.98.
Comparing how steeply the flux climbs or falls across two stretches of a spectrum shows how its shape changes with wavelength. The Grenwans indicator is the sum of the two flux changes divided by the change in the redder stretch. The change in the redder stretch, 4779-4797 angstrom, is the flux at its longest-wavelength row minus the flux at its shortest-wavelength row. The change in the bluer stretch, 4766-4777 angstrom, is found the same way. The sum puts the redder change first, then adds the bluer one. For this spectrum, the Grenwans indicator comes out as 1.3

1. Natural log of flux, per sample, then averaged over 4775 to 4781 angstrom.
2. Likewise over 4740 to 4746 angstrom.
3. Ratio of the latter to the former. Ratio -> 1.01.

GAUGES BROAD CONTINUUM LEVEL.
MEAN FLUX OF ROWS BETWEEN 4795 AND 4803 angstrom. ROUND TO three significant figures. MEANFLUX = 19.5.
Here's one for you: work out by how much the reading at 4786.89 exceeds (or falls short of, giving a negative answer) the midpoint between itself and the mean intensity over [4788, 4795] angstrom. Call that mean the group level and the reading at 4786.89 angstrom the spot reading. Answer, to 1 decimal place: -0.8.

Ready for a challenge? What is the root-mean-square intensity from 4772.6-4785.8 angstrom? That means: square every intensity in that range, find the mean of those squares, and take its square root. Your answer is 17.0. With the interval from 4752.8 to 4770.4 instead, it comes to 16.2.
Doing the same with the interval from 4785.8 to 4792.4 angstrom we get 17.7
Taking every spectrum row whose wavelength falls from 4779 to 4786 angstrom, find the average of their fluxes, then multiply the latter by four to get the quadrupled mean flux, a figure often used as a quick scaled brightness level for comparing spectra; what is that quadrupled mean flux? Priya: 66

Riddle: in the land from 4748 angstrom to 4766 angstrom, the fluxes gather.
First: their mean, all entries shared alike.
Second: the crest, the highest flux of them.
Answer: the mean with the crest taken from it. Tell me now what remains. -2.0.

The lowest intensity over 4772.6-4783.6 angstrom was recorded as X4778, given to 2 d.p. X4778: 16.26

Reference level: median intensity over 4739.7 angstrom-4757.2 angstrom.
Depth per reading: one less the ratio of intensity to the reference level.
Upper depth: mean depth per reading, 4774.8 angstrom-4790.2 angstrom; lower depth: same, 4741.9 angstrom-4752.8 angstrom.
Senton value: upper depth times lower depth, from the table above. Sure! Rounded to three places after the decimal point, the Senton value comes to -0.001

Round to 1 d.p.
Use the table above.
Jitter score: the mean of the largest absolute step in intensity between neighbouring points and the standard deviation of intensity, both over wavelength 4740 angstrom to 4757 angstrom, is 1.0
